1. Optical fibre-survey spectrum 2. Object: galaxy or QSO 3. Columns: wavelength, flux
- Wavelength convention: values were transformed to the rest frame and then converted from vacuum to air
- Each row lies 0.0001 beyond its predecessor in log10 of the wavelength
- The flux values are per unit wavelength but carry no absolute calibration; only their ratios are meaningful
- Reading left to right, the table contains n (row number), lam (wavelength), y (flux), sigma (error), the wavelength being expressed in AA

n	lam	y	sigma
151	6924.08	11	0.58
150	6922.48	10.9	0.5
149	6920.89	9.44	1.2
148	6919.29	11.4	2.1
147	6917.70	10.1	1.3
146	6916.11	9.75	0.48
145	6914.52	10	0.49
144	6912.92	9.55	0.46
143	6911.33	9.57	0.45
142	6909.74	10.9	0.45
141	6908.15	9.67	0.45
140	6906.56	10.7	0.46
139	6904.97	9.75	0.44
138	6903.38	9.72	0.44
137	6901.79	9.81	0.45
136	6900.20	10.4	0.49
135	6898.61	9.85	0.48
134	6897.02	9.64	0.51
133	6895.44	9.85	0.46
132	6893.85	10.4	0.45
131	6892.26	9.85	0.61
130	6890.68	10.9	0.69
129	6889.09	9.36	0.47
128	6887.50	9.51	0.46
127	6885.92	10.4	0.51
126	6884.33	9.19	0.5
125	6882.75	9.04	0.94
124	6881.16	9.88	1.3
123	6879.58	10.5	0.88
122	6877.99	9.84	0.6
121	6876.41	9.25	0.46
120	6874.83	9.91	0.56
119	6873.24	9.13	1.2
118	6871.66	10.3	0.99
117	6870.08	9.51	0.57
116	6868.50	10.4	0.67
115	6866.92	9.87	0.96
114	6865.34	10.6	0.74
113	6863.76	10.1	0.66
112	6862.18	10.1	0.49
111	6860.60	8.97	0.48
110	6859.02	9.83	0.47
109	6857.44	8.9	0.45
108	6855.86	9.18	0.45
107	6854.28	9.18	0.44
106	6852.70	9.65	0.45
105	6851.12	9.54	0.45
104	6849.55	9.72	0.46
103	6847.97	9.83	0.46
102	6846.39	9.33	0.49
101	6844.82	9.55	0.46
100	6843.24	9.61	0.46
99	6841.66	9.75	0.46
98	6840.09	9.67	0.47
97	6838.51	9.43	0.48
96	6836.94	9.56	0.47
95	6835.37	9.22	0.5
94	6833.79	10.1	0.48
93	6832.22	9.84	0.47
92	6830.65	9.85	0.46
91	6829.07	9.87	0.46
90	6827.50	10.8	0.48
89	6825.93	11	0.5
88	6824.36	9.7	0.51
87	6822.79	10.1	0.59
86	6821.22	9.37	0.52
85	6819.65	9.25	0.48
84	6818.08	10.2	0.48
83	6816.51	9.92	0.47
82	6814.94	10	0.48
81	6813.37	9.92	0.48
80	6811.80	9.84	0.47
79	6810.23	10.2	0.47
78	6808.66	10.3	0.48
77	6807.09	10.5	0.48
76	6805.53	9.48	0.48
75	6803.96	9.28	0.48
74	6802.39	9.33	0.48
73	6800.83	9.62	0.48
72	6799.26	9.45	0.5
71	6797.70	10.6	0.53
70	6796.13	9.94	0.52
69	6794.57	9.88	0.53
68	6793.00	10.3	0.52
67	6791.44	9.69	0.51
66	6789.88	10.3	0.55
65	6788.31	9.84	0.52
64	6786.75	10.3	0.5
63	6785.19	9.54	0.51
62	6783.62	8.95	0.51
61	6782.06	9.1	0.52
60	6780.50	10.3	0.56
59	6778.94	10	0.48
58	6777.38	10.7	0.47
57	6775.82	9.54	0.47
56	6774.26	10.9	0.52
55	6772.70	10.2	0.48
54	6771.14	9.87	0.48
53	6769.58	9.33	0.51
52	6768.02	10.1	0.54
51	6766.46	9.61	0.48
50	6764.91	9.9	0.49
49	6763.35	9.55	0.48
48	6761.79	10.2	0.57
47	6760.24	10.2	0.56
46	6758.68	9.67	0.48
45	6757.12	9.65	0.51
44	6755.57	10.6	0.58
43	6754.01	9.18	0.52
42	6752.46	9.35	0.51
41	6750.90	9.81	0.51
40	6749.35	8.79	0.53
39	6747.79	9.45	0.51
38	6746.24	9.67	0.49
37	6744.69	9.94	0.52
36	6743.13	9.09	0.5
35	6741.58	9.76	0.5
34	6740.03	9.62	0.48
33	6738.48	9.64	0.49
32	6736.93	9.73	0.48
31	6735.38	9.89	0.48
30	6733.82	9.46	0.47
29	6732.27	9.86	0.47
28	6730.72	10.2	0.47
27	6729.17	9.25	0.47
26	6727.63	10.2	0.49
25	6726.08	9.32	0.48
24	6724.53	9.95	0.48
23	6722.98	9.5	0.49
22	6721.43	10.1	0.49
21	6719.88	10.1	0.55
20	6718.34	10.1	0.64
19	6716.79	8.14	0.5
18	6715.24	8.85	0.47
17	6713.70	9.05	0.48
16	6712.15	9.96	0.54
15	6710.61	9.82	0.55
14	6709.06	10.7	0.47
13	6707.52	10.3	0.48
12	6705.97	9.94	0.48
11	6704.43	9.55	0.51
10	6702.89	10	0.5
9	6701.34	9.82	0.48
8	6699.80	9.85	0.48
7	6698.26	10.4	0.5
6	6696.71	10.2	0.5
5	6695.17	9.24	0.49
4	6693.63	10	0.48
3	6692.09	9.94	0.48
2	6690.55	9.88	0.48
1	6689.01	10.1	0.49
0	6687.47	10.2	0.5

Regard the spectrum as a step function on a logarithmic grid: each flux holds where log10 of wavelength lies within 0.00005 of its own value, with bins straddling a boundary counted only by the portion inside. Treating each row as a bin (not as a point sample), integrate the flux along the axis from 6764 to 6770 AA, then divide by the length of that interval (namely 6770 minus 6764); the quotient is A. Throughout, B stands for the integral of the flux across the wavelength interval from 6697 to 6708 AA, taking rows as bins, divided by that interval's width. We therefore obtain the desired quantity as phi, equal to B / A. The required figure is 1.02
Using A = 9.76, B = 10.0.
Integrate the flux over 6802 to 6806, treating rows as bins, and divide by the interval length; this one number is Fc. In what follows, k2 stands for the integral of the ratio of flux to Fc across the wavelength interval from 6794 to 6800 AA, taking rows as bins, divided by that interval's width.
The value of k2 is 1.07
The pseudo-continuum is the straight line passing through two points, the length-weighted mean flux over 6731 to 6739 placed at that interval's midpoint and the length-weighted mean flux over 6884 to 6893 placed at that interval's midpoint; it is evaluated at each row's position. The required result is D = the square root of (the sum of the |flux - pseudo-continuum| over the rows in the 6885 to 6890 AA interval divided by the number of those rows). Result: 0.69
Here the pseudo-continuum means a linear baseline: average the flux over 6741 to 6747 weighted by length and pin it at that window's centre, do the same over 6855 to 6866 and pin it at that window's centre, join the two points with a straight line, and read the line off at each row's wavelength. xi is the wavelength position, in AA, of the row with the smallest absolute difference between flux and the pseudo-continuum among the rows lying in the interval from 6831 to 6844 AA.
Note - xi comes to 6840.09 AA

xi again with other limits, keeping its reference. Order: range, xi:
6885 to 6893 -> 6887.50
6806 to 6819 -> 6811.80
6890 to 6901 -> 6897.02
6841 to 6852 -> 6843.24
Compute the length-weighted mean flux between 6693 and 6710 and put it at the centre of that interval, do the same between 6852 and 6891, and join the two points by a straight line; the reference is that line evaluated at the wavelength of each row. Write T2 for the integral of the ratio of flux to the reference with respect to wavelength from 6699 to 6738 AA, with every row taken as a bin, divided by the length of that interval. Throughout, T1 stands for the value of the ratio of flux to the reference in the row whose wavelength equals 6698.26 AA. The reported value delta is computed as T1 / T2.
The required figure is 1.06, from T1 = 1.04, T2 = 0.98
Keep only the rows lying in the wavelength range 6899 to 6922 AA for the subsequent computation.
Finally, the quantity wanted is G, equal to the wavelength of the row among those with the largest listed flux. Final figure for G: 6919.29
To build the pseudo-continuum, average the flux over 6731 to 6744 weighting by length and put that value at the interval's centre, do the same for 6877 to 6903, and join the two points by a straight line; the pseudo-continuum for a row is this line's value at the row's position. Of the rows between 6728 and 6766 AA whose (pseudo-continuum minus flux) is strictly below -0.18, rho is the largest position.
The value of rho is 6764.91 AA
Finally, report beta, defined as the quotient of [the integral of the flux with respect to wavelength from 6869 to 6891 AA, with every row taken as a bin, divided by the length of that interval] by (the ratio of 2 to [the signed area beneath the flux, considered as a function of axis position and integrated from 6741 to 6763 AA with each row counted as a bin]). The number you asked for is 1036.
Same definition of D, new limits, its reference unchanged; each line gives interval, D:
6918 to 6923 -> 0.99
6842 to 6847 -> 0.60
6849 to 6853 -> 0.48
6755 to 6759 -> 0.59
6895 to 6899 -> 0.36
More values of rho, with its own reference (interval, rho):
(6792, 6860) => 6833.79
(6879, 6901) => 6900.20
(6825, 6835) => 6833.79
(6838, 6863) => 6862.18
